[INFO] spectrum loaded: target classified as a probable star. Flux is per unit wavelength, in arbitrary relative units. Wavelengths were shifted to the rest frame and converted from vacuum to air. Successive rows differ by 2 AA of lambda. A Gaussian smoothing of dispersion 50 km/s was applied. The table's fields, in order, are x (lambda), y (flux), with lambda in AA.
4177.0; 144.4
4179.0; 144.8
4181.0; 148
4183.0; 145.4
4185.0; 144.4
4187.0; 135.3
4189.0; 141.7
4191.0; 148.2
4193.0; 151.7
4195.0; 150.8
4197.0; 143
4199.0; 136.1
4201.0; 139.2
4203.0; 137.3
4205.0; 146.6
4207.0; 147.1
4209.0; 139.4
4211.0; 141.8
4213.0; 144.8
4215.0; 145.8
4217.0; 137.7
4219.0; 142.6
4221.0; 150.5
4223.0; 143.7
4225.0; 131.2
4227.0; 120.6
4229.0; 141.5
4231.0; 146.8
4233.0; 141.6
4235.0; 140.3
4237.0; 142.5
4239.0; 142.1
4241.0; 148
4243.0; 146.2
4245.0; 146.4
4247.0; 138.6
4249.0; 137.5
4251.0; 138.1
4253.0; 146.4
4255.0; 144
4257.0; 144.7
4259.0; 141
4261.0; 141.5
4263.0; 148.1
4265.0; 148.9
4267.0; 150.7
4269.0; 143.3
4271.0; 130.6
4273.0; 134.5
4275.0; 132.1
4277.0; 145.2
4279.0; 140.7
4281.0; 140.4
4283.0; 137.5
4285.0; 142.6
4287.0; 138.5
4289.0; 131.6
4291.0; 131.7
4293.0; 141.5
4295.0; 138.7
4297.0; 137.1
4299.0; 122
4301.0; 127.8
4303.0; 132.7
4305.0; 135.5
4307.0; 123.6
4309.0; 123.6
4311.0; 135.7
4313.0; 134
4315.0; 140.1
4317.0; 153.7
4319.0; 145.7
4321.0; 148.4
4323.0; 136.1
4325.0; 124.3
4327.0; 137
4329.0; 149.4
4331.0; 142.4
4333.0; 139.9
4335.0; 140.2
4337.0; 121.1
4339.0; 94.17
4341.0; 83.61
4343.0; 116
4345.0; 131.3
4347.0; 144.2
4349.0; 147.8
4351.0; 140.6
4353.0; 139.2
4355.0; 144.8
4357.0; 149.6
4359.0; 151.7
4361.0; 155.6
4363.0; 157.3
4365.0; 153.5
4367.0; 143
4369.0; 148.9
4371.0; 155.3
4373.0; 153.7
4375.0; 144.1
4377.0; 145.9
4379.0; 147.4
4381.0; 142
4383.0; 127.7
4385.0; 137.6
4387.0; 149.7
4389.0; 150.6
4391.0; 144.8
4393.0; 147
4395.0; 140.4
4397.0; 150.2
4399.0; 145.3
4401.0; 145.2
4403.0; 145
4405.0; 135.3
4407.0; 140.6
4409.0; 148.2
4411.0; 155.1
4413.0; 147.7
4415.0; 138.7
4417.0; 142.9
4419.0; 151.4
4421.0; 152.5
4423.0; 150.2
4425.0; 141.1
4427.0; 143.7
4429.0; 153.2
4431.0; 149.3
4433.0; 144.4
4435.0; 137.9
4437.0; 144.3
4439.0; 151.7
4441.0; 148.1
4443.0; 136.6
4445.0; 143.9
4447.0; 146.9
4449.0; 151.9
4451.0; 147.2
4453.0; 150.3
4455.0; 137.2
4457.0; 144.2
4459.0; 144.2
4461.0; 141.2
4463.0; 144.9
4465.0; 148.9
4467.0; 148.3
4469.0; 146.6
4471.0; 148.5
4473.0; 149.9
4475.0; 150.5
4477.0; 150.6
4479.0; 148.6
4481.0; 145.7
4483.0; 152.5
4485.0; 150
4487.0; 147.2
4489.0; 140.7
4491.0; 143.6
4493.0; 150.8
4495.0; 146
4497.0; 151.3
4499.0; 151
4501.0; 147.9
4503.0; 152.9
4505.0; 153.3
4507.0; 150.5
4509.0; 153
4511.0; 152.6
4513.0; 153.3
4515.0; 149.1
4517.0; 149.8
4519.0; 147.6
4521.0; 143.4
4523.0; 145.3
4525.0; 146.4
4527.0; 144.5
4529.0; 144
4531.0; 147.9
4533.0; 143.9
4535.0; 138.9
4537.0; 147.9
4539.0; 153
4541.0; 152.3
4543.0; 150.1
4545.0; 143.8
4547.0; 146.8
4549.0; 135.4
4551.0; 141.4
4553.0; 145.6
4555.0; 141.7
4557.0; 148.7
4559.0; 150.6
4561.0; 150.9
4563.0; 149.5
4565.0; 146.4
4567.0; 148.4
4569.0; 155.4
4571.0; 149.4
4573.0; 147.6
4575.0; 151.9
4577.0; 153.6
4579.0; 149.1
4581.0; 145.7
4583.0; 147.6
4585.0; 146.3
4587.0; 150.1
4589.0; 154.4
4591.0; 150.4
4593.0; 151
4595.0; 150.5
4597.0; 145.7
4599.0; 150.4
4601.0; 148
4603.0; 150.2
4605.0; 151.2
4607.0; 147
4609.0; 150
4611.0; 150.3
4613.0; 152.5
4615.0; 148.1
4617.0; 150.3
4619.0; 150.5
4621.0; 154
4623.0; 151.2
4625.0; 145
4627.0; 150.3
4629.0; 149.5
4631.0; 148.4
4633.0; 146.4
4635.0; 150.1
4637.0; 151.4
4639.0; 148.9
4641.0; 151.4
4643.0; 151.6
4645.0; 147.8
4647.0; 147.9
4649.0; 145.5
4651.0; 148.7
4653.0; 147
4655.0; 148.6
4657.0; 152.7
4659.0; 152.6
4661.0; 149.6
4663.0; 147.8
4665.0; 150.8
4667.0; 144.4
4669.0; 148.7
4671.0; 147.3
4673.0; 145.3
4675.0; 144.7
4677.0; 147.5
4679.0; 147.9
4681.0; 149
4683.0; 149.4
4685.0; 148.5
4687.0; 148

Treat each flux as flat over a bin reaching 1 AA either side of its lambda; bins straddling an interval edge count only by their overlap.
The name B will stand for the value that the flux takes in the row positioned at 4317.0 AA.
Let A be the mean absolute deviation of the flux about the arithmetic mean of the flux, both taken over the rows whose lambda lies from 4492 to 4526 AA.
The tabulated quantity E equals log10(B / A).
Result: 1.78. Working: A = 2.6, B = 153.7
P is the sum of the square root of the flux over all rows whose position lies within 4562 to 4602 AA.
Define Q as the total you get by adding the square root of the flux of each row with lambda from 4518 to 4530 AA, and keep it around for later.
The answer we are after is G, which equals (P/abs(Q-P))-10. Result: -8.6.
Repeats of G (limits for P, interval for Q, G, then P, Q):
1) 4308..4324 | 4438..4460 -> -7.5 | 94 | 133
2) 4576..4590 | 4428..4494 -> -9.7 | 86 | 400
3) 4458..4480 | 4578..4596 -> -4.3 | 134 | 110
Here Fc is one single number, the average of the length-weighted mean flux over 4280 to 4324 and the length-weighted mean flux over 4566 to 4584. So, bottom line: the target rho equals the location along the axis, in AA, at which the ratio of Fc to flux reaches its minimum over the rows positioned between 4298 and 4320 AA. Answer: 4317.0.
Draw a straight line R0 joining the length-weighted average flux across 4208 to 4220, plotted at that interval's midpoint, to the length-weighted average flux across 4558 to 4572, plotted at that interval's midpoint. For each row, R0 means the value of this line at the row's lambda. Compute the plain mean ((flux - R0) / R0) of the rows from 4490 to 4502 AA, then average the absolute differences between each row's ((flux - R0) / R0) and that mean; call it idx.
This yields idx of 0.017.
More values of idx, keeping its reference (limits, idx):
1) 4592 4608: 0.012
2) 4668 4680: 0.008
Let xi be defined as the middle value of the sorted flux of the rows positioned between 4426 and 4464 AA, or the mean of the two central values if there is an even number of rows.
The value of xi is 144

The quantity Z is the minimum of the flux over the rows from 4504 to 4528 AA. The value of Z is 143.4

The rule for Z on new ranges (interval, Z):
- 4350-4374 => 139.2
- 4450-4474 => 137.2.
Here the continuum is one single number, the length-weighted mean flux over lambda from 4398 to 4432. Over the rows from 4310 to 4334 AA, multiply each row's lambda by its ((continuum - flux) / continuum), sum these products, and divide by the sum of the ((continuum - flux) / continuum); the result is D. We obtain 4321.6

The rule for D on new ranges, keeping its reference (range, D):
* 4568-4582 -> 4573.4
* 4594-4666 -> 4629.9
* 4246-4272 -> 4257.1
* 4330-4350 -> 4340.0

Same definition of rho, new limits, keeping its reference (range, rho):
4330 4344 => 4331.0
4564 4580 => 4569.0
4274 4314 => 4277.0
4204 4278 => 4267.0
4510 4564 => 4513.0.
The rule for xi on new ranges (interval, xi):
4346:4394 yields 147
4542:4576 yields 148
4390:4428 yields 145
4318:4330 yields 141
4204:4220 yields 144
